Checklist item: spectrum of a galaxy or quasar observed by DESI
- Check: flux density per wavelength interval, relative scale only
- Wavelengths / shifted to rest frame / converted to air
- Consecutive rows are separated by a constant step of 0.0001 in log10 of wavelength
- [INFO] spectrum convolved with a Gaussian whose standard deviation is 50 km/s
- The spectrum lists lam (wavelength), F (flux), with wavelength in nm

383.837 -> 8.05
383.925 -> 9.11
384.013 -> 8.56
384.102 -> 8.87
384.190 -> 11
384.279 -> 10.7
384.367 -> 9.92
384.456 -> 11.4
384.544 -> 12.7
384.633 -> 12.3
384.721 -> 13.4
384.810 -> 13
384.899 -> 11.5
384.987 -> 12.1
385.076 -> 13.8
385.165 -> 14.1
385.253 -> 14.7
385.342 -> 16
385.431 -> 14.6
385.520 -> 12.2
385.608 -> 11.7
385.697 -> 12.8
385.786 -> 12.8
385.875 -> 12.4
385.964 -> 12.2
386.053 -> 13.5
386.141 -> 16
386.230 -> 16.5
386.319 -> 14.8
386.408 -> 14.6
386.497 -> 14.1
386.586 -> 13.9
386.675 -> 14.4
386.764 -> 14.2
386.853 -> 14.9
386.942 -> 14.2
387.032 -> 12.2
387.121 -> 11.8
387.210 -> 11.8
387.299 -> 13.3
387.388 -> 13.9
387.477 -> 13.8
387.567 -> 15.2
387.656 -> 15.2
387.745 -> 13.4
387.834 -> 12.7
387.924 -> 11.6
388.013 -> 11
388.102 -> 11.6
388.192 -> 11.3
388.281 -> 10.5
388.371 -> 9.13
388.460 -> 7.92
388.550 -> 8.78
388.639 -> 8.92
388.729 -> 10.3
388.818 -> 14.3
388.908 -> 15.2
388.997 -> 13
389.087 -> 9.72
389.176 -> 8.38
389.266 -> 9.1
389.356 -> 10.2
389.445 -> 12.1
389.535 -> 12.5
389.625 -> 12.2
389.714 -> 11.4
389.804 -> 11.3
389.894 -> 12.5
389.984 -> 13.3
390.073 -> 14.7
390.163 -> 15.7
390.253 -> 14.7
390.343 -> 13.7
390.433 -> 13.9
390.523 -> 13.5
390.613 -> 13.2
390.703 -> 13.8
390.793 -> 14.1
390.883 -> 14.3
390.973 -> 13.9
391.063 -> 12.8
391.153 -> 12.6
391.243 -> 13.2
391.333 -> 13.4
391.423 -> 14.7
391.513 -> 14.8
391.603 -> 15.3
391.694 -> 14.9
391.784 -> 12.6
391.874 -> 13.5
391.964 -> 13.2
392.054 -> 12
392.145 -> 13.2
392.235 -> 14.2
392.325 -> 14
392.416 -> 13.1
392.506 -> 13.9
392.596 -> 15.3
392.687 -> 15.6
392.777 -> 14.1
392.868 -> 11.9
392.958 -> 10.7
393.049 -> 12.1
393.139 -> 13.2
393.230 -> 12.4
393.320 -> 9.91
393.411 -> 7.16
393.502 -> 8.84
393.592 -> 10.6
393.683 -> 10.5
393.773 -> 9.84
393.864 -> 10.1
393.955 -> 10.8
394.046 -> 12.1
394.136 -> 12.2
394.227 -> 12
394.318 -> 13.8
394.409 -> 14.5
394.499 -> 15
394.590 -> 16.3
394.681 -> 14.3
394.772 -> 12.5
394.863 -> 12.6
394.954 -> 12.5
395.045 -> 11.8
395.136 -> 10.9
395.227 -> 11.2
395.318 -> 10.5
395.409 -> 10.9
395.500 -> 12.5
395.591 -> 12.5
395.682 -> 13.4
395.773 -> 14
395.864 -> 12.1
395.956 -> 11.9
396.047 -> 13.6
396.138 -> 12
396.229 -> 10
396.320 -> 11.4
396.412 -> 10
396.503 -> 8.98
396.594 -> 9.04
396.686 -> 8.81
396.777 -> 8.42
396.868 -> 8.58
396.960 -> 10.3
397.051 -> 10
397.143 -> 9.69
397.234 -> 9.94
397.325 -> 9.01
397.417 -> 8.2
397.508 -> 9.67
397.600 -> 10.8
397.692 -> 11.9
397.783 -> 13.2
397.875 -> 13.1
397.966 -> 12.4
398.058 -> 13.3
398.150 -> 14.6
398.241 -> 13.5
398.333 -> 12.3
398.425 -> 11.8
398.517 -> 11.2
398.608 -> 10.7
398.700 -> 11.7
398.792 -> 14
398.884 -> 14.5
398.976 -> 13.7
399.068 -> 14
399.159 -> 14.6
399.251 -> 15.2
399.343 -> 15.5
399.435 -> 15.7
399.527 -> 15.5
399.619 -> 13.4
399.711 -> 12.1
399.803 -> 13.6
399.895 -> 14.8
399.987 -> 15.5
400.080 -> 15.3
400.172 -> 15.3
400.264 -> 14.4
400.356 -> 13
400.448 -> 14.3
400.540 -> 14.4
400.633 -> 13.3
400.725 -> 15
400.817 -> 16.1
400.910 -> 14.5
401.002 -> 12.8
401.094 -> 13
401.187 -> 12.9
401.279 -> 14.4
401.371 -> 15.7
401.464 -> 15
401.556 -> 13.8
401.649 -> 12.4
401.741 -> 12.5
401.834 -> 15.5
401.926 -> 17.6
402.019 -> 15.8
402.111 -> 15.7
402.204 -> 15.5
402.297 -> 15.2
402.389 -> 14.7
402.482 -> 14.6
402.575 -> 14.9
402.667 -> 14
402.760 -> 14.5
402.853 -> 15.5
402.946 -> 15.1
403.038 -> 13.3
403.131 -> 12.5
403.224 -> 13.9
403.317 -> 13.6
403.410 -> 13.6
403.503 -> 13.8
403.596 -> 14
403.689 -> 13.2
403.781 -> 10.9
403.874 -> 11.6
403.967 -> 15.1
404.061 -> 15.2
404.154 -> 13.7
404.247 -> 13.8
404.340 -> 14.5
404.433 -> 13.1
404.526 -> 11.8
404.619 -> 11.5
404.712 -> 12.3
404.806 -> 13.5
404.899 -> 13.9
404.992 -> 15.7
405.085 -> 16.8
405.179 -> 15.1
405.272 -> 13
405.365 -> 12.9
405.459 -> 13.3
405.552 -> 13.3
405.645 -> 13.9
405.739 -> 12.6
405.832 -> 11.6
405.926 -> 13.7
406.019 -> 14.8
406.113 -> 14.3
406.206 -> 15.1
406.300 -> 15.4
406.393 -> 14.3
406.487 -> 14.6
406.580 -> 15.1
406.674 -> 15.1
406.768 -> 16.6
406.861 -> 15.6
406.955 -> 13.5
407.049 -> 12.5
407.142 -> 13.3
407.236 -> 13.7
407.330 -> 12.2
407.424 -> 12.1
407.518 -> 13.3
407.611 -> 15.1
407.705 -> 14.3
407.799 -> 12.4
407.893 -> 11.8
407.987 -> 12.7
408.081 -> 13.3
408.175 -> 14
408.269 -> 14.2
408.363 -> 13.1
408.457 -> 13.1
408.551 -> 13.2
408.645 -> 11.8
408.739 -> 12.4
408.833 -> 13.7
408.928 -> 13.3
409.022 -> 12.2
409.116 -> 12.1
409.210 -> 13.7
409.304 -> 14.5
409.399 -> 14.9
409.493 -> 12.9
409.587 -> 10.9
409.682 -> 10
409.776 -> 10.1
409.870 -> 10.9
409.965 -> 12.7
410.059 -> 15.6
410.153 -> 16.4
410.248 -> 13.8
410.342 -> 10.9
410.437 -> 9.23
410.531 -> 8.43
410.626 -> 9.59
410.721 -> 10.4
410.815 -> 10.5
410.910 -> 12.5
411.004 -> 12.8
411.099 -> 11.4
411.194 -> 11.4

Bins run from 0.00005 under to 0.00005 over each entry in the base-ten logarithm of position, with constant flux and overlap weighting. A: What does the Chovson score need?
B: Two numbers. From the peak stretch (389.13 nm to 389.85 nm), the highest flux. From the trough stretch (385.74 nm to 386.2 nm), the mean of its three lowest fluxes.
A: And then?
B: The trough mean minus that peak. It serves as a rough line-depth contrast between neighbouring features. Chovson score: 0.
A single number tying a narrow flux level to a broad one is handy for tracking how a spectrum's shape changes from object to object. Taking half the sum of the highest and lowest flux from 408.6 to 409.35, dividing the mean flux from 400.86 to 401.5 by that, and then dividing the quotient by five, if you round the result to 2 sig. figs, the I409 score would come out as 0.21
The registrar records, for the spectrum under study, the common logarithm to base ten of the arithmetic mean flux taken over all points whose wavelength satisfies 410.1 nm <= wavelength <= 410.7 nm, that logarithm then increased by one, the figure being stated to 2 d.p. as 2.06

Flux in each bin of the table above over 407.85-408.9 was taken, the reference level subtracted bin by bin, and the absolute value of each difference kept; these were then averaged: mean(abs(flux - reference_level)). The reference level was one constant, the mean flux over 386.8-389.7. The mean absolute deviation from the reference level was 1.18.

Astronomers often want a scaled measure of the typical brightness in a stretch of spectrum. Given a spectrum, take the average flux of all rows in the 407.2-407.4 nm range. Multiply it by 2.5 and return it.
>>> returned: 32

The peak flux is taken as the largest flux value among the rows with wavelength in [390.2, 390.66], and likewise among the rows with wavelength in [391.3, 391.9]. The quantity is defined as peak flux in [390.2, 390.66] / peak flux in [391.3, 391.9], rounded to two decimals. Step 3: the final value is 0.96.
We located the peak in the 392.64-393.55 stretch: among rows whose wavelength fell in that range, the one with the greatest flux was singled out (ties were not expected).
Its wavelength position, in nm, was 392.687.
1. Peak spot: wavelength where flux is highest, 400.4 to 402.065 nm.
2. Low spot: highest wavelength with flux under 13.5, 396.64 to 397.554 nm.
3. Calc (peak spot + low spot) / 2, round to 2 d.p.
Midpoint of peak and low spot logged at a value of 399.72 nm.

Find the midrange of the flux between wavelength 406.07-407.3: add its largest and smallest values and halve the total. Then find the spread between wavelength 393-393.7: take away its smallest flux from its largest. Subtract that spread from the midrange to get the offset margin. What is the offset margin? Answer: 8.5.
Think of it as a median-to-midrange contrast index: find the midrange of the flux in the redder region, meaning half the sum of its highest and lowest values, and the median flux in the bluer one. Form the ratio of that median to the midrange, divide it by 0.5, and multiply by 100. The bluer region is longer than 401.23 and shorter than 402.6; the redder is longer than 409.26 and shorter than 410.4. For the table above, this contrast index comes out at 227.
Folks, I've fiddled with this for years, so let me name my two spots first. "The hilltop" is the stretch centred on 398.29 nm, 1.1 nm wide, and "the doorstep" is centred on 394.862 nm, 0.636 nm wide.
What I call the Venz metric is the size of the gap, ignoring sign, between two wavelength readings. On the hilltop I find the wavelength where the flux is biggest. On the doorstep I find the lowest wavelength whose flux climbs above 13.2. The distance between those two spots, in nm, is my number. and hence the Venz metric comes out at 3.56 nm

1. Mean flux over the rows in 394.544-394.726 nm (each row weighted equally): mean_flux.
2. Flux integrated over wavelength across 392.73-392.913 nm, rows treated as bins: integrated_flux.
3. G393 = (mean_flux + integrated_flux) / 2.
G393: 8.8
